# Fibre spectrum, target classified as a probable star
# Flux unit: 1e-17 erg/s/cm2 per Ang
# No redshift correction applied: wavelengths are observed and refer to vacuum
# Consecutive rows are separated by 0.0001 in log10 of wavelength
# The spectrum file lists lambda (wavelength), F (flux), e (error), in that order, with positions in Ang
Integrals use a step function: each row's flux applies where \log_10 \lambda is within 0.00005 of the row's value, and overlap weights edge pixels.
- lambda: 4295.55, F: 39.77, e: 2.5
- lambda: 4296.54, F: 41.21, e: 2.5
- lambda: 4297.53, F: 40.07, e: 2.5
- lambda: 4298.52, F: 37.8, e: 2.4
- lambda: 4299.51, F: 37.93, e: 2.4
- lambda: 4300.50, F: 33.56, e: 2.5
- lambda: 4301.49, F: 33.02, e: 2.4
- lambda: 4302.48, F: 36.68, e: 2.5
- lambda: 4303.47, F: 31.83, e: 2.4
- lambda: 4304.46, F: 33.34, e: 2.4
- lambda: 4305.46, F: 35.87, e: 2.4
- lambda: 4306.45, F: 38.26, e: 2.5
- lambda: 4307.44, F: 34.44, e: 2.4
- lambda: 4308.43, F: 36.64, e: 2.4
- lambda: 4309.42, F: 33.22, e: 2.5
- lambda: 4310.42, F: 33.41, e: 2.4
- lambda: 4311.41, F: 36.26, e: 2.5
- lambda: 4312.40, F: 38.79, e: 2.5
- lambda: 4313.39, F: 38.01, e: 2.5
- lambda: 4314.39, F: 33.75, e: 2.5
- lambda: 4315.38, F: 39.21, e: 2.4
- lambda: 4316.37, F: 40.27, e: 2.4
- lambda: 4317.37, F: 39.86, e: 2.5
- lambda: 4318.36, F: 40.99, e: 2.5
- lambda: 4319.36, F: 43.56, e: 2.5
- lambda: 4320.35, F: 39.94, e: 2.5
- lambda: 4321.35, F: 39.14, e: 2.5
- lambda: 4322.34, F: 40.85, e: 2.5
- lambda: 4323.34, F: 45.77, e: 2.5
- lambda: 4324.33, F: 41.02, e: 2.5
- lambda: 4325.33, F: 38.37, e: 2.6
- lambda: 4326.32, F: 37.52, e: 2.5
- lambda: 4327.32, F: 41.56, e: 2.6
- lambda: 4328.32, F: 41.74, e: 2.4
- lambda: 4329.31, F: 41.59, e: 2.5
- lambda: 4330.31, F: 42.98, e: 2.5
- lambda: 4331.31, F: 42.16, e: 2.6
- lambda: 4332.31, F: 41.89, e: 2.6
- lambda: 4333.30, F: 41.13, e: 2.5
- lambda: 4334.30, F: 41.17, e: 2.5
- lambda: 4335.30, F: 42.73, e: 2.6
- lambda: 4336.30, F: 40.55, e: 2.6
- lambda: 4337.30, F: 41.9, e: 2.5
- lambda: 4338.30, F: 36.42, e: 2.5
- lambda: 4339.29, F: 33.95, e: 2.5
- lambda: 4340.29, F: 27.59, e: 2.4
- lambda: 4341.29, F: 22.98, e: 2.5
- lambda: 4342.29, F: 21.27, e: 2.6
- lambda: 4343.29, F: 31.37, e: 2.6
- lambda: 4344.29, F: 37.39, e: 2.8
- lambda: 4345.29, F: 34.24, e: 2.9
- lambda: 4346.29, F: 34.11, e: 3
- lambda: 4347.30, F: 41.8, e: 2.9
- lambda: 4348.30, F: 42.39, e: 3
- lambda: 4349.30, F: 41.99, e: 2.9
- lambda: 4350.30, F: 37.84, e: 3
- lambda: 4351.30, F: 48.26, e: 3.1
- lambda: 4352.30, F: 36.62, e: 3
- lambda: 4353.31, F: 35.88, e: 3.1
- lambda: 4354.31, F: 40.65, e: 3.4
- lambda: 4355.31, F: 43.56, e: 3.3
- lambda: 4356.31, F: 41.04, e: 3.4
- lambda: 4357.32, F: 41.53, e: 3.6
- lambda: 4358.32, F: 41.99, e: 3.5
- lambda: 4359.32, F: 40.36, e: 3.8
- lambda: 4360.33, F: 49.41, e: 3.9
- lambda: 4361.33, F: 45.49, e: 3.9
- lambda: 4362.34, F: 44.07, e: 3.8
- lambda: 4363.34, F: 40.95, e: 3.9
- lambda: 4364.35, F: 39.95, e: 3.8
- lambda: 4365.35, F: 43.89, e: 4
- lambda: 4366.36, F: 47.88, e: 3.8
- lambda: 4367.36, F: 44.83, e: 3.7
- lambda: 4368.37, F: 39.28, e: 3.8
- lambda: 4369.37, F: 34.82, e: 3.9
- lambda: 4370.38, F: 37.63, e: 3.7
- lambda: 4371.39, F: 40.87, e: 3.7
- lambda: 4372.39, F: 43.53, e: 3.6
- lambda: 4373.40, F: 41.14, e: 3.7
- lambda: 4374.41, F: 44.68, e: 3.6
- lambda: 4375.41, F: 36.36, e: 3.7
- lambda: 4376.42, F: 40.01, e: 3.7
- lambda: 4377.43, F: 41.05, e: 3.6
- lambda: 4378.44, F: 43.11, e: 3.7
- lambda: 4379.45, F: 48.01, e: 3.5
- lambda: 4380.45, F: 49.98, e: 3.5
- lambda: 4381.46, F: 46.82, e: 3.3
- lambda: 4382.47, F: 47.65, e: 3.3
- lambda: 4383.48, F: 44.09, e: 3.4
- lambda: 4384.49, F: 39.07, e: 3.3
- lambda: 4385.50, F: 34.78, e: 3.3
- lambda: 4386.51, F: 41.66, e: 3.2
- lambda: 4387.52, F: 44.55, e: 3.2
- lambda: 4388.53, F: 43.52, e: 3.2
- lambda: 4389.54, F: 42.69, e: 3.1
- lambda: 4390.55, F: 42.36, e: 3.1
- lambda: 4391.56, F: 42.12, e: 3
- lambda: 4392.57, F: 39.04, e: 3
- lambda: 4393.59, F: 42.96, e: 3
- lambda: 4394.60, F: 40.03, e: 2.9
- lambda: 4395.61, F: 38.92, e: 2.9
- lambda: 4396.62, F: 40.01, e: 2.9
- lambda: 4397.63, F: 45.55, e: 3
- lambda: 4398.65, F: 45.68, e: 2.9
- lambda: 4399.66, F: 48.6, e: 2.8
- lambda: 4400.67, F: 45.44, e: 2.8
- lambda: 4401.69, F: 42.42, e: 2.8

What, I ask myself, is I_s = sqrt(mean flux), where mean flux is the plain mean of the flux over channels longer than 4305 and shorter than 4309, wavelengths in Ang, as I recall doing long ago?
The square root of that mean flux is 6.03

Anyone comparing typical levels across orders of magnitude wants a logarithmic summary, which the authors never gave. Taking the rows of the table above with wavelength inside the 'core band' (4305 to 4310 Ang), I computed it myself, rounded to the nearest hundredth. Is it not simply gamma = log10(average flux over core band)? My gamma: 1.55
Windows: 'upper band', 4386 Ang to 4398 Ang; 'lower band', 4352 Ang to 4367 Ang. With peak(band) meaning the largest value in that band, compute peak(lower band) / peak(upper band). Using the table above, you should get 1.08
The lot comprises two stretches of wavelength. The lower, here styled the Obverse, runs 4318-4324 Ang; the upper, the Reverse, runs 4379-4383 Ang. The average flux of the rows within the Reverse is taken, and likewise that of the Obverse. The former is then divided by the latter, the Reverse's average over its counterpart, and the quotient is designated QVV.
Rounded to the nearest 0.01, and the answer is 1.15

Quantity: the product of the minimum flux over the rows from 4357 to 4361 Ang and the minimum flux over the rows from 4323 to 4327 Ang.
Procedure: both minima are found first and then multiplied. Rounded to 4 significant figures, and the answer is 1514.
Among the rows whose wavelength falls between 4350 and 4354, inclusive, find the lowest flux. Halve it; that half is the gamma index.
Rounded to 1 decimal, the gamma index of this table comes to 17.9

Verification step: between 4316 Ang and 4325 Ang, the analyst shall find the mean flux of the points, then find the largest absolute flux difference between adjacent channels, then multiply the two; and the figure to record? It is 203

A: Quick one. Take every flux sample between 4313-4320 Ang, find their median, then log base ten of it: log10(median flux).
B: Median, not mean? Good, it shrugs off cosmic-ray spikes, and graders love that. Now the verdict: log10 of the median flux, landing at 1.60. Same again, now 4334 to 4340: 1.61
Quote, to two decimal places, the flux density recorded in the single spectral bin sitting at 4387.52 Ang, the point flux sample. 44.55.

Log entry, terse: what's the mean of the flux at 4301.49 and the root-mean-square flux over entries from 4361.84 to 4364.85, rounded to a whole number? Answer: 37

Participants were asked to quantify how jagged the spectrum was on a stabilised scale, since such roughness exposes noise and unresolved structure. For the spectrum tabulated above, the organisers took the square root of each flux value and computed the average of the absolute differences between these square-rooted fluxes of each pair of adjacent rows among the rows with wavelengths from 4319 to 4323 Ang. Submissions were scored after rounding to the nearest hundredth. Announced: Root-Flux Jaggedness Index 0.16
